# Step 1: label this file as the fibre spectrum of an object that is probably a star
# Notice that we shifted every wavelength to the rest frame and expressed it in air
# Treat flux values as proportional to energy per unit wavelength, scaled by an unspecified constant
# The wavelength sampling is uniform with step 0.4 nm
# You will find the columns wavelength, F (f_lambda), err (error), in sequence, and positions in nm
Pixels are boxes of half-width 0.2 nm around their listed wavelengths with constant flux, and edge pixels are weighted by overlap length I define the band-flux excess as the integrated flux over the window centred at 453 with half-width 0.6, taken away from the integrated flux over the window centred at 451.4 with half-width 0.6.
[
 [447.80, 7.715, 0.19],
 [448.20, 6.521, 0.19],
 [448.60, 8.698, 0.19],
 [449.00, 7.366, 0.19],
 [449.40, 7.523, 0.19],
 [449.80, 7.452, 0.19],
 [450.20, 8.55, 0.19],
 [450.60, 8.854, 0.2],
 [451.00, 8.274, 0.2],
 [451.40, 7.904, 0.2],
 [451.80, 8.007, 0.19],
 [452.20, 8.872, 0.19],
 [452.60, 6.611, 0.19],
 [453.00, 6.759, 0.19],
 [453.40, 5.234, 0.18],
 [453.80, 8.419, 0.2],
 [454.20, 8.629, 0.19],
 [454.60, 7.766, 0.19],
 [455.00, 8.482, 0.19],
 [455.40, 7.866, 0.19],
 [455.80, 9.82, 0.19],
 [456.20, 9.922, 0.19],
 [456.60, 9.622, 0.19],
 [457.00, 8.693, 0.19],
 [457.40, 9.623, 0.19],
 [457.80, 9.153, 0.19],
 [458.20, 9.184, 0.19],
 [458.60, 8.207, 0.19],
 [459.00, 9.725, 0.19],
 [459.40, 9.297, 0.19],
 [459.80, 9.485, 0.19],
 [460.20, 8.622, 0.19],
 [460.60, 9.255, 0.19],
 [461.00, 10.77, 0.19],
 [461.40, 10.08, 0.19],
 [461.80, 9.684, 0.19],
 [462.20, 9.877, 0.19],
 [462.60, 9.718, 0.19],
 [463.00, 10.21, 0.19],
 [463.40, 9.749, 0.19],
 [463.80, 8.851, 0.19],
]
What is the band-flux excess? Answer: 2.2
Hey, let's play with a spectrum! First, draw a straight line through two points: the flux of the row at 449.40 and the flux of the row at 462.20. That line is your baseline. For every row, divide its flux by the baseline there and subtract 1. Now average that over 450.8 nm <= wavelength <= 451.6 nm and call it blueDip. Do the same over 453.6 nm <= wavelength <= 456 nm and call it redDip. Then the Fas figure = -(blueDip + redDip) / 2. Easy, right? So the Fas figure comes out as -0.01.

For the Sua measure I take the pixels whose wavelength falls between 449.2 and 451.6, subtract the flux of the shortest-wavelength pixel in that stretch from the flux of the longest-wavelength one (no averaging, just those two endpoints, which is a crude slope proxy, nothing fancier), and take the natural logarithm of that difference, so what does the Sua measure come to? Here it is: -1.0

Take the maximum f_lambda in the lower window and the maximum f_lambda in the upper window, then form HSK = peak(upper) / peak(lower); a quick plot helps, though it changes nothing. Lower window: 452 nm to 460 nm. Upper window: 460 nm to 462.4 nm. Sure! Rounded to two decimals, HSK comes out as 1.09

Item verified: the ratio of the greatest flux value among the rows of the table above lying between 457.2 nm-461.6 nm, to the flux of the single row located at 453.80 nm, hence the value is 1.28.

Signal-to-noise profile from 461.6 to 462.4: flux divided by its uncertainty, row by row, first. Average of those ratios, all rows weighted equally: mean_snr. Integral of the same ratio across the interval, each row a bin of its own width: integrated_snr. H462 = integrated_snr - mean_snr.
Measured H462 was -10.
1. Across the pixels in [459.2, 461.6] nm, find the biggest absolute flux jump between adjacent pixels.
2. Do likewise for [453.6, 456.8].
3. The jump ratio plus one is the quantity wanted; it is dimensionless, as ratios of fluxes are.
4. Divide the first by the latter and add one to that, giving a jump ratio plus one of 1.78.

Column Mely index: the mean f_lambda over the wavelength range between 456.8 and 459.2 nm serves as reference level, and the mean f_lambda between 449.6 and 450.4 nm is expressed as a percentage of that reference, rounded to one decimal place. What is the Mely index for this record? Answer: 87.9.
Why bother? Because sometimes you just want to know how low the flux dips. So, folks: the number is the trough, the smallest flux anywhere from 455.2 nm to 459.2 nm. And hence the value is 7.866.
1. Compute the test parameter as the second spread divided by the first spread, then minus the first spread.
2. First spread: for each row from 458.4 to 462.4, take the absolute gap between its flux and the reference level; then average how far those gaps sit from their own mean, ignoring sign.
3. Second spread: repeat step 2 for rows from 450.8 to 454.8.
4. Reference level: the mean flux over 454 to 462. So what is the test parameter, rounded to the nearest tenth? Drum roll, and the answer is 2.3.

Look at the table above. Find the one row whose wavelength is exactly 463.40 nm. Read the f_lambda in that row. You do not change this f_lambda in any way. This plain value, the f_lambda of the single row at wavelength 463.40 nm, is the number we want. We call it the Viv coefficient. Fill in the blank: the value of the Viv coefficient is 9.749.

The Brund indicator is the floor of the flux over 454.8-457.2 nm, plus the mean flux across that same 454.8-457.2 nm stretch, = 17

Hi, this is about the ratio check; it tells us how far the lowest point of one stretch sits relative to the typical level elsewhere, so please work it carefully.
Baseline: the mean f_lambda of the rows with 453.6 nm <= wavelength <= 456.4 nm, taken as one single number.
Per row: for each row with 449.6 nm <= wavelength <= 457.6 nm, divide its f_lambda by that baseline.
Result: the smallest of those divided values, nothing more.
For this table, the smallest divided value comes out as 0.60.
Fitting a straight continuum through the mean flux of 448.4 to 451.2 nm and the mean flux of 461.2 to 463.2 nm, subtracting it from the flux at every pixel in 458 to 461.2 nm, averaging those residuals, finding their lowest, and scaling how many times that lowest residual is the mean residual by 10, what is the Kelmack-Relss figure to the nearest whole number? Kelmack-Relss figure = 55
